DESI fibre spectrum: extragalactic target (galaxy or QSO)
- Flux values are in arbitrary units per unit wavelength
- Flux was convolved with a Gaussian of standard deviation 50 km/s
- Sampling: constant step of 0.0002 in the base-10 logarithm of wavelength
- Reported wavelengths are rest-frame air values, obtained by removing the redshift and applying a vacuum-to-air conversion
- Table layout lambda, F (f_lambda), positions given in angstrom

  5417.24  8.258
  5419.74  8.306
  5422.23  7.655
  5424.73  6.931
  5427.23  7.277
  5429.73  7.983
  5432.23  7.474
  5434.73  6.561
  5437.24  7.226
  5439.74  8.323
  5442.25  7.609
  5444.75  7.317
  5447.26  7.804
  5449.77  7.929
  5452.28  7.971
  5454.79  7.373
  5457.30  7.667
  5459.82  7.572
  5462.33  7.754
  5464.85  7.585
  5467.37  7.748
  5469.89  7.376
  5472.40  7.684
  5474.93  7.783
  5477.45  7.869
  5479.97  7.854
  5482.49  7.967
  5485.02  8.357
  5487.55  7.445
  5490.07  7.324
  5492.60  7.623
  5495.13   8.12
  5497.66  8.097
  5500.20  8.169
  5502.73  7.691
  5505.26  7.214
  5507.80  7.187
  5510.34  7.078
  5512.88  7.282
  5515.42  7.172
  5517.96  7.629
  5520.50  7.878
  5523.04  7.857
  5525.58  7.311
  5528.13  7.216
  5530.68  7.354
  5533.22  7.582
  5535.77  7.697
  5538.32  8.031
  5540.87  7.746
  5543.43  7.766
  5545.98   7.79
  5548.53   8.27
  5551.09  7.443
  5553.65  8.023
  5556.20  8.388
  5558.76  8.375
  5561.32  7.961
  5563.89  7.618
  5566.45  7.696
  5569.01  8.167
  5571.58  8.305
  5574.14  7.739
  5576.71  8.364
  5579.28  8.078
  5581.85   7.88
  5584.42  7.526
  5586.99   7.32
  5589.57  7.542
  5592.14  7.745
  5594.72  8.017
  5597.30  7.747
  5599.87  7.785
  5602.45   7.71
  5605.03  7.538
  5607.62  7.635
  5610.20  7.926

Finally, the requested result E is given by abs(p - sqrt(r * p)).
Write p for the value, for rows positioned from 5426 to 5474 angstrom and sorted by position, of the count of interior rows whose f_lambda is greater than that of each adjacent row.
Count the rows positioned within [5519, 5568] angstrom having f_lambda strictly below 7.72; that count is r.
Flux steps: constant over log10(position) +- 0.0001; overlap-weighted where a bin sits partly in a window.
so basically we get 0.9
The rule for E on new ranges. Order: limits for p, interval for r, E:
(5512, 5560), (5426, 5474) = 2.9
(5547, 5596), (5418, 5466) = 3.0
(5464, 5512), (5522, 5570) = 1.3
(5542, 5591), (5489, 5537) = 3.5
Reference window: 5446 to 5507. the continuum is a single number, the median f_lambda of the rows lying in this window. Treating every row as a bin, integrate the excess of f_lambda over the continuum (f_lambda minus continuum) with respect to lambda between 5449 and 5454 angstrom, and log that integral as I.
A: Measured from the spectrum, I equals 0.7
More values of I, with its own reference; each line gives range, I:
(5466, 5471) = -0.9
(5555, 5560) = 3.2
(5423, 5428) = -3.1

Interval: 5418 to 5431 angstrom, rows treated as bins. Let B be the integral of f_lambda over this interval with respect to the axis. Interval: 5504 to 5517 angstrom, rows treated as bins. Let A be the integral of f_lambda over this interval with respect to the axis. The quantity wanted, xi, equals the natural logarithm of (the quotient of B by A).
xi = 0.06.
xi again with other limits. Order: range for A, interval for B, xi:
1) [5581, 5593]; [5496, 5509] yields 0.09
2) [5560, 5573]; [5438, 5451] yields -0.02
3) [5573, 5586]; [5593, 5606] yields -0.02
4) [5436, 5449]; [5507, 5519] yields -0.13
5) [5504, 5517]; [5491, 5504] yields 0.10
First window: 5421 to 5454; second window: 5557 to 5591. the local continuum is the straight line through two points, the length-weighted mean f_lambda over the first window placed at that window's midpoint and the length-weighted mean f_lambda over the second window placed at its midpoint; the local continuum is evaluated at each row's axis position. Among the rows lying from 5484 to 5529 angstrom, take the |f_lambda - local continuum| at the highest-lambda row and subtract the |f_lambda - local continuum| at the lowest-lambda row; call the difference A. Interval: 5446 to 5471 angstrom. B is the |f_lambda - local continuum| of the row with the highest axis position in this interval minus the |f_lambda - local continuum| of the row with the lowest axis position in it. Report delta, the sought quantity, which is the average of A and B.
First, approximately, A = -0.13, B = 0.01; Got -0.1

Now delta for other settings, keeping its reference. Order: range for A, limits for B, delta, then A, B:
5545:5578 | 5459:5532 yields 0.4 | 0.43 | 0.40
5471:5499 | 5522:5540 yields 0.2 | 0.35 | 0.13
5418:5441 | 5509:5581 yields -0.3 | -0.04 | -0.48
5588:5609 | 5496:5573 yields 0.0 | -0.05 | 0.02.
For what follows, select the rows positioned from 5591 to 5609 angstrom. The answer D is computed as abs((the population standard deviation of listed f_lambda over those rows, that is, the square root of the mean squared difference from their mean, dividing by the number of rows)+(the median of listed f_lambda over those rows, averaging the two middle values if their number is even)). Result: 7.88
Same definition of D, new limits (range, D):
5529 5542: 7.92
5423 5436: 7.76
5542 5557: 8.23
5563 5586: 8.17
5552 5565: 8.31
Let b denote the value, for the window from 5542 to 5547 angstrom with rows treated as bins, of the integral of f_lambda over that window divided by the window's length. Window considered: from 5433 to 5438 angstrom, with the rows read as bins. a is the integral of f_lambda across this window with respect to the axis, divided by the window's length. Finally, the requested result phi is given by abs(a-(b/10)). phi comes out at 6.13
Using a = 6.91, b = 7.77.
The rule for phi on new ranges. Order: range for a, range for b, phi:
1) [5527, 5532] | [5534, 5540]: 6.51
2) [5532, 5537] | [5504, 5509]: 6.92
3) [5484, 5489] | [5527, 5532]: 7.13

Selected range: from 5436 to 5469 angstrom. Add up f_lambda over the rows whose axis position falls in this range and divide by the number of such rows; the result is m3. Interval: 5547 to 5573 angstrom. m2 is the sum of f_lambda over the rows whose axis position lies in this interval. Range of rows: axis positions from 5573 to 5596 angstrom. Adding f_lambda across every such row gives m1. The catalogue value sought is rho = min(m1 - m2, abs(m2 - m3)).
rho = -10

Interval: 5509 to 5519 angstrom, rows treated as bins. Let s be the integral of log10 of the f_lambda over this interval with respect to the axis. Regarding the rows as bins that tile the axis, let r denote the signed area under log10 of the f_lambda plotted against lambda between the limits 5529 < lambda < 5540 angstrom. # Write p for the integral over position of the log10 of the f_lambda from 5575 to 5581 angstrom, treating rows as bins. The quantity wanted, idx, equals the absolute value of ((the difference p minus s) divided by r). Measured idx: 0.32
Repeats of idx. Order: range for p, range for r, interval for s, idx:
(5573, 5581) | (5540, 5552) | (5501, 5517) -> 0.61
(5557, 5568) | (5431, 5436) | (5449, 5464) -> 0.81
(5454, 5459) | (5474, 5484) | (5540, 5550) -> 0.51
